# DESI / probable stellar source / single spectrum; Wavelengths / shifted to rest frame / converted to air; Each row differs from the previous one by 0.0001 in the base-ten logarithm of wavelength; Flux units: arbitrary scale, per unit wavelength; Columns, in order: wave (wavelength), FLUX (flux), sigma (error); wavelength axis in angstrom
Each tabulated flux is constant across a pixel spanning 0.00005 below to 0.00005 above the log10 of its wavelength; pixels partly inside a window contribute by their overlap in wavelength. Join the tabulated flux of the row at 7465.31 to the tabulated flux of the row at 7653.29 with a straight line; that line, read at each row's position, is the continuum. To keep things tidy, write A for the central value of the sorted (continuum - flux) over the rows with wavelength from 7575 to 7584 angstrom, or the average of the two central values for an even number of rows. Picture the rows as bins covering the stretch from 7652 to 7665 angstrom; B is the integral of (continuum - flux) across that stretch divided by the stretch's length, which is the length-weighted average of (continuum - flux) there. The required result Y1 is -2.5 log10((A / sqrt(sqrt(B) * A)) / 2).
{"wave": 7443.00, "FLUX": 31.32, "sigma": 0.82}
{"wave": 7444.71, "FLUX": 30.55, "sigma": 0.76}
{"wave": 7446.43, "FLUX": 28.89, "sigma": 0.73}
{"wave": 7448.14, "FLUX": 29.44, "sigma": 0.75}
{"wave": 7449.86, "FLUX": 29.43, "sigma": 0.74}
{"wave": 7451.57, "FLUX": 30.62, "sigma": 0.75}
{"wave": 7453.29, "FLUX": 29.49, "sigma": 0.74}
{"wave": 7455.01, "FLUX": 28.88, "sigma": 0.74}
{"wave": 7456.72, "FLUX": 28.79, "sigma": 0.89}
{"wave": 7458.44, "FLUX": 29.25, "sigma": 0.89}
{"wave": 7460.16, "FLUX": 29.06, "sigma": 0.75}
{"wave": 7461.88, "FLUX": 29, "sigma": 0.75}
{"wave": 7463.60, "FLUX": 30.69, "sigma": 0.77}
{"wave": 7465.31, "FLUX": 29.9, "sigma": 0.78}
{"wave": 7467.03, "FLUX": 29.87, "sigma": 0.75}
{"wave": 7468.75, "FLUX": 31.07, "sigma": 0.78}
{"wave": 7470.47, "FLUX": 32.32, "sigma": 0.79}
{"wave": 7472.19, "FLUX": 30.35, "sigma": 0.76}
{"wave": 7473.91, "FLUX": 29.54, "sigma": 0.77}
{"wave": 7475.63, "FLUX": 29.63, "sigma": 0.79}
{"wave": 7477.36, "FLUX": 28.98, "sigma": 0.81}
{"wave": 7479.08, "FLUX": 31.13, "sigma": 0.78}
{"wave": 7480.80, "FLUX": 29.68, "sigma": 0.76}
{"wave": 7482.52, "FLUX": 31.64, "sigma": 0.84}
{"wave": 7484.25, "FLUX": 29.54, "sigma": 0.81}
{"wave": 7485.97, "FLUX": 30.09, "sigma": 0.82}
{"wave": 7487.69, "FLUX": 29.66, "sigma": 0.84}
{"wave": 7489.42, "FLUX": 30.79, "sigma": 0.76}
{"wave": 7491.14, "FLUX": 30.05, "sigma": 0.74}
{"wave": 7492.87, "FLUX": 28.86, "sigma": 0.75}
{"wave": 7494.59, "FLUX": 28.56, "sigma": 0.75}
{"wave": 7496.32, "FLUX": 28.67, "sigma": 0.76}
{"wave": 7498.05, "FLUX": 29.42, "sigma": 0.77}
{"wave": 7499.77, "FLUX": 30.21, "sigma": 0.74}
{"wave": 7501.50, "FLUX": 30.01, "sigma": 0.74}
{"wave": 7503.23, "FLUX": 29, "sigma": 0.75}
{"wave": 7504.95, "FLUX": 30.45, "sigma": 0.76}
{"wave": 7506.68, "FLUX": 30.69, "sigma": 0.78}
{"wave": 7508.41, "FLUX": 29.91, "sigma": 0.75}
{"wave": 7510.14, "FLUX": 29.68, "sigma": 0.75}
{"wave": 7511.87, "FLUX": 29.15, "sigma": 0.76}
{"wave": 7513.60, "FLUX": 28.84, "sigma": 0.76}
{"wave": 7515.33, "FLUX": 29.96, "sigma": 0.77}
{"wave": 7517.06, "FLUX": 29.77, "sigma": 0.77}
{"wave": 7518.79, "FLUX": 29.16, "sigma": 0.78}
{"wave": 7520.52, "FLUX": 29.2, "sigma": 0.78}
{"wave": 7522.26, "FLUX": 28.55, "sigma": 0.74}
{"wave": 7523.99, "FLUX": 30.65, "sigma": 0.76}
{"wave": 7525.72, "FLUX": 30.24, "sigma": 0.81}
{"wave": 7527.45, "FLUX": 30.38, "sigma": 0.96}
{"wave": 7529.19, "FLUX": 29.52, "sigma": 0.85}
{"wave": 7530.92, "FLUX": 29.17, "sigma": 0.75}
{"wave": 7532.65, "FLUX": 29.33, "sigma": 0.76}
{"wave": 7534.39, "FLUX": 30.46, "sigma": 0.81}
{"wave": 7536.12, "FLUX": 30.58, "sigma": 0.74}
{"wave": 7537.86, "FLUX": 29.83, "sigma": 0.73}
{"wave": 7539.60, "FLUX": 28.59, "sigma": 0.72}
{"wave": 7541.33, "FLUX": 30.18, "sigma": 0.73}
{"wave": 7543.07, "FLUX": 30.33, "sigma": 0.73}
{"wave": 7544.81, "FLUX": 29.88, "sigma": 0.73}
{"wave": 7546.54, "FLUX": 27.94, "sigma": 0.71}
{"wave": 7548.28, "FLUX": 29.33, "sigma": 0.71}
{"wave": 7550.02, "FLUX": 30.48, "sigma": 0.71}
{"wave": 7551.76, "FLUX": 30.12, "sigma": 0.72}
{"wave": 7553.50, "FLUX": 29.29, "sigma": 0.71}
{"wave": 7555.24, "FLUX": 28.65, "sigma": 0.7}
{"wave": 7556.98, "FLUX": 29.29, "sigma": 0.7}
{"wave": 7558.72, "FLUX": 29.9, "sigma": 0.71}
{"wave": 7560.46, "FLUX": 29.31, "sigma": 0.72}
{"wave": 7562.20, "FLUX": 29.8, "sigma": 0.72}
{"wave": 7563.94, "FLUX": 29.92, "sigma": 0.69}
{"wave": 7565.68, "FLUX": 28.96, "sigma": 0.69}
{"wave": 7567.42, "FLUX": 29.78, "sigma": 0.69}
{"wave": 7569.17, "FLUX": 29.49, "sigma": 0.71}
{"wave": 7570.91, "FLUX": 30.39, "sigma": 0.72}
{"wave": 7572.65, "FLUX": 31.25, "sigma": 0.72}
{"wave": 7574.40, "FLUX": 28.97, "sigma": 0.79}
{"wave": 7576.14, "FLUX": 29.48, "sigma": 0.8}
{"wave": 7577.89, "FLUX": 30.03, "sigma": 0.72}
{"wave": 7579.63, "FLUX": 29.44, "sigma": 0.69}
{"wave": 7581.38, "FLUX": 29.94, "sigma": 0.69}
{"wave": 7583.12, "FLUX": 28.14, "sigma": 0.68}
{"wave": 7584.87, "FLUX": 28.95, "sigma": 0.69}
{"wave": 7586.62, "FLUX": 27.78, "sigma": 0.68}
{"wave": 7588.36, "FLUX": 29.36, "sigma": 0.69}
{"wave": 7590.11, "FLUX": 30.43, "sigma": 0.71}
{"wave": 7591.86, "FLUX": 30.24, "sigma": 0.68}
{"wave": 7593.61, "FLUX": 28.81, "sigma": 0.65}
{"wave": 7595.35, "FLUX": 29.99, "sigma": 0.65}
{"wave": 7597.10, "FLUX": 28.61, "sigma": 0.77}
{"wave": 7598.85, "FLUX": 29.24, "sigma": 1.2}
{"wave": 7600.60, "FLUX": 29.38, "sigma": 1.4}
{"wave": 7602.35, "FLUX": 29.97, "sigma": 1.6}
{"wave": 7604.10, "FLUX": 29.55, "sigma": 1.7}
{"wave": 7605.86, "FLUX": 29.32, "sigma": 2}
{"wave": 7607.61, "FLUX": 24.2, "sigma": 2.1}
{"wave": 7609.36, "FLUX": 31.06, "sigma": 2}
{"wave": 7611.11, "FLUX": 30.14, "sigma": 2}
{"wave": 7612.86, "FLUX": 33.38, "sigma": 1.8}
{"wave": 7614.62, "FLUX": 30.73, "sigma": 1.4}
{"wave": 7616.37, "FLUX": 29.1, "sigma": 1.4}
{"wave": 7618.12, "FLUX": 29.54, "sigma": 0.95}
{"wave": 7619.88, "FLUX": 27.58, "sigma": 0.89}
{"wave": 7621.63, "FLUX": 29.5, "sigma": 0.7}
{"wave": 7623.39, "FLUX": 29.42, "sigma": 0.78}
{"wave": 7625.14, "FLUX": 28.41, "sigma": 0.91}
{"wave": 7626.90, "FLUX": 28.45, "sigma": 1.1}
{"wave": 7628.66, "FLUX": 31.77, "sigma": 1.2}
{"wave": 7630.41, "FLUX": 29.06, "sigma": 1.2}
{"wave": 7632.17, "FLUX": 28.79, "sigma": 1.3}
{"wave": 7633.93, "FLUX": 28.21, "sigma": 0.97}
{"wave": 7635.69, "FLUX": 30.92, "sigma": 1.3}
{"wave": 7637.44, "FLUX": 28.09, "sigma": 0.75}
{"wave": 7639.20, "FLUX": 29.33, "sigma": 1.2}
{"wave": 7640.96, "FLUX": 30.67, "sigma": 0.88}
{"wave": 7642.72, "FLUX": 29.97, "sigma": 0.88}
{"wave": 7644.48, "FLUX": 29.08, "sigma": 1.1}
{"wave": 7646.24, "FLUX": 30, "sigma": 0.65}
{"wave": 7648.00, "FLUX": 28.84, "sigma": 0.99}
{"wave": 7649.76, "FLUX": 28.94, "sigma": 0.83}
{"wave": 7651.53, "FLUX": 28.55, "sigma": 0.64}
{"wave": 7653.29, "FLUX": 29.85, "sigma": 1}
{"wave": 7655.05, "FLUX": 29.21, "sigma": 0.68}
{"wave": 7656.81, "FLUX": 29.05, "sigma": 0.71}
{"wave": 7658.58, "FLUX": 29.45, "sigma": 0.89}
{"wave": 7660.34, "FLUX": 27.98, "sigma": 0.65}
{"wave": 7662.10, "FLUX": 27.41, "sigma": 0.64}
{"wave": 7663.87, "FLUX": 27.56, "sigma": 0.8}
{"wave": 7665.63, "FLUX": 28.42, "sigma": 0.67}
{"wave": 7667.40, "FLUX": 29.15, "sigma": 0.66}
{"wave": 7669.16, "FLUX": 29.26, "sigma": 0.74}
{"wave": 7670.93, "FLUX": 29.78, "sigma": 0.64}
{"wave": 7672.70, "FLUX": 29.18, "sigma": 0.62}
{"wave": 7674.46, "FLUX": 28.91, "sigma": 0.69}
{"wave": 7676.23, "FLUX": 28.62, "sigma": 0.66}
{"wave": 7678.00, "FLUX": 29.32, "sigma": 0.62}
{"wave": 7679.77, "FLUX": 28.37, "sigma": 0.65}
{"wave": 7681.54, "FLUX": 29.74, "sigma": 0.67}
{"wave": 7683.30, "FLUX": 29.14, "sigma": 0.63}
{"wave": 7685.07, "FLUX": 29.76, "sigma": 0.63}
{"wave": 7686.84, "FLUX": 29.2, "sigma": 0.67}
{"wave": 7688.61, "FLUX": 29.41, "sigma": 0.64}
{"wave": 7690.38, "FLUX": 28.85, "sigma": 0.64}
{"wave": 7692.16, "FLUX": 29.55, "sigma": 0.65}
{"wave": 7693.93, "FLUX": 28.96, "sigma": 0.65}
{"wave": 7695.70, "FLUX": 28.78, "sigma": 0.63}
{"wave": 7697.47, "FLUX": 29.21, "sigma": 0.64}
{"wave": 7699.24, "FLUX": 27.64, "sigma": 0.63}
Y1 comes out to 1.3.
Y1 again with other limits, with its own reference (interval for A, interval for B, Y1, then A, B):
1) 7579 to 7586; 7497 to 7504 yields 0.6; 0.7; 0.25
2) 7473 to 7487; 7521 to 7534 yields 1.1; 0.2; 0.18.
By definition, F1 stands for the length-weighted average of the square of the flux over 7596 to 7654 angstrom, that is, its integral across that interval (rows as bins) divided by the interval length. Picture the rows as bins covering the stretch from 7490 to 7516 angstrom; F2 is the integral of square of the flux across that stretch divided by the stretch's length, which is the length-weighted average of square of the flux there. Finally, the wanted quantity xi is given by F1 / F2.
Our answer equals 0.989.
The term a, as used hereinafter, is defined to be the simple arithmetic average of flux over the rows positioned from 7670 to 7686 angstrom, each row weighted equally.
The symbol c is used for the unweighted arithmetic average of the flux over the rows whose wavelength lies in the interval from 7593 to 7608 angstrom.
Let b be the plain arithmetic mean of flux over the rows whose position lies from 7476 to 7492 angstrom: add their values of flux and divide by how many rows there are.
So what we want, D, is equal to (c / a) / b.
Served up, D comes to 0.0327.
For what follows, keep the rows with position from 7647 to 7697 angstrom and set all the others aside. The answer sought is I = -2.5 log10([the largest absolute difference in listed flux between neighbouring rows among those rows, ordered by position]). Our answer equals -0.4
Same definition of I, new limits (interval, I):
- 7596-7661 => -2.1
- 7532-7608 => -1.8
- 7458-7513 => -0.8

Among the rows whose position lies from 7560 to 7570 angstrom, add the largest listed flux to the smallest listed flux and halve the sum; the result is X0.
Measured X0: 29.4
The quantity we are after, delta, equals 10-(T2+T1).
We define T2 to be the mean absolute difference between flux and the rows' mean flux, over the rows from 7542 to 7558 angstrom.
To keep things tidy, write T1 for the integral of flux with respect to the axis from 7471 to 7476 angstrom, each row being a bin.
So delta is -141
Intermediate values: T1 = 150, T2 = 0.64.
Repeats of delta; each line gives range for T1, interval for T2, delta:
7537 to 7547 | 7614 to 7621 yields -286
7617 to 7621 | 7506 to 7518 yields -105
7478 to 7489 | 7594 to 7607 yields -324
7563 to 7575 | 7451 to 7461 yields -349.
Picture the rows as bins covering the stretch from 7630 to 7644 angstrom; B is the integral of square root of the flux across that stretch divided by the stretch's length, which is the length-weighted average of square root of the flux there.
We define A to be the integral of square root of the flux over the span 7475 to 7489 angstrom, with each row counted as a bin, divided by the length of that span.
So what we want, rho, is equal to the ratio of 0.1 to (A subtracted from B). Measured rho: -2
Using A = 5.48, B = 5.42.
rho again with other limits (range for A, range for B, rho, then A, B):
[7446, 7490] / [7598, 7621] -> -2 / 5.47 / 5.43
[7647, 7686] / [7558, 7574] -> 1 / 5.38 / 5.46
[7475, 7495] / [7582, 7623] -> -2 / 5.47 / 5.42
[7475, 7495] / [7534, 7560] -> -4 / 5.47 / 5.44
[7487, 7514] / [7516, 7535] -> 28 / 5.44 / 5.45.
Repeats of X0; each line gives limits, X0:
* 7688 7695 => 29.2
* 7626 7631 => 30.1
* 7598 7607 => 29.6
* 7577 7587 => 28.9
